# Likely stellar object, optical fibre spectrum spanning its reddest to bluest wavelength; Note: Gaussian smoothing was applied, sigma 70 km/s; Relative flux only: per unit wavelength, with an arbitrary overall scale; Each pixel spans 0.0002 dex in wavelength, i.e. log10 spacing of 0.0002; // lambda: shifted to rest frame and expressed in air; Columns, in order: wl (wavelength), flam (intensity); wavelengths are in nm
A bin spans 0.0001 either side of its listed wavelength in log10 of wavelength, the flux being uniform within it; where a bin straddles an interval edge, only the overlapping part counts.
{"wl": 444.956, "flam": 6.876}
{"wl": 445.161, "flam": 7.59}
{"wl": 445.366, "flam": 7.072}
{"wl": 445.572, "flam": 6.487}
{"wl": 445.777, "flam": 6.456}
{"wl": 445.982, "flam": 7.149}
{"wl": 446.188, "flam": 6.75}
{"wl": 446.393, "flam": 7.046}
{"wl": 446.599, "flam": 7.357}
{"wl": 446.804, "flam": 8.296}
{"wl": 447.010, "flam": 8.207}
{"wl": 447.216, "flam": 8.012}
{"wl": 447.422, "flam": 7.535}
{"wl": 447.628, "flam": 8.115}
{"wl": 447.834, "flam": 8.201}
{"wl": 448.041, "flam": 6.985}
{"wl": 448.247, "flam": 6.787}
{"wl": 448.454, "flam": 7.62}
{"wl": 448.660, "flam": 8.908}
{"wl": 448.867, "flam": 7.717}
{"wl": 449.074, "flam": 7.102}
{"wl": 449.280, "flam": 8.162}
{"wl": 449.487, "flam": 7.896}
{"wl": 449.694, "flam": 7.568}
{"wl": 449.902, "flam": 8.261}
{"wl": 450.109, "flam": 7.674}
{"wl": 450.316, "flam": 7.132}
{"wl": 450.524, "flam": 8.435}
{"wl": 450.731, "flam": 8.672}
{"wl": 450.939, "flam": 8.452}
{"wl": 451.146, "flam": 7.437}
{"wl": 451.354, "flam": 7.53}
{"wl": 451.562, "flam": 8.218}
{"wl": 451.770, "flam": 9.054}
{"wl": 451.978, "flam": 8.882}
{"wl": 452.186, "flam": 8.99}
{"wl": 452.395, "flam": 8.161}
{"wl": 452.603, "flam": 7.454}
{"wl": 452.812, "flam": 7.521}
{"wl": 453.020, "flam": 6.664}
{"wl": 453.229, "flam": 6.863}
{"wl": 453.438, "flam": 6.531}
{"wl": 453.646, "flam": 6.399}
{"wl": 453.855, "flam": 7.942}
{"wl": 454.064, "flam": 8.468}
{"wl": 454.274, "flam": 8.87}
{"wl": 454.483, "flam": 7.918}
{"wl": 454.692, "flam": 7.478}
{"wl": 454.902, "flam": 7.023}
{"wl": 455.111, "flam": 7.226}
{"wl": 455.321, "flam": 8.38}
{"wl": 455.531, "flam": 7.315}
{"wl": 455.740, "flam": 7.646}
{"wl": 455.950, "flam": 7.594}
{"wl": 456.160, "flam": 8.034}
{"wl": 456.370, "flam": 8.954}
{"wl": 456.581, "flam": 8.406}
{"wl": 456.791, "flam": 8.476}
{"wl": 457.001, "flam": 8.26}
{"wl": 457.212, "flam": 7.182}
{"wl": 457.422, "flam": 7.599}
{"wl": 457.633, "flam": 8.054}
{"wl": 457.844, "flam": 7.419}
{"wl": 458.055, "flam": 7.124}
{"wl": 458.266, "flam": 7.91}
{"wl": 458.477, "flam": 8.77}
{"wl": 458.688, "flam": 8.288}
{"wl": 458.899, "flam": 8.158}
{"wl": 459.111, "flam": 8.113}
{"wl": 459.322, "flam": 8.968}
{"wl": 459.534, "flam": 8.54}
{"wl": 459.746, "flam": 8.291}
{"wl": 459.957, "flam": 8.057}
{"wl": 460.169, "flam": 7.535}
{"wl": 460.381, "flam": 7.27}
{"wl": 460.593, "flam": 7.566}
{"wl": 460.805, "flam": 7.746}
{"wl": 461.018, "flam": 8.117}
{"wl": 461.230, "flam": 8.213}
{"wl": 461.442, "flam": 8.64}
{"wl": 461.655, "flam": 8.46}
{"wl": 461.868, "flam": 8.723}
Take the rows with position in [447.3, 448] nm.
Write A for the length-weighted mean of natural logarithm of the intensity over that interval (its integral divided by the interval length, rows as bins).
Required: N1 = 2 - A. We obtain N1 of -0.06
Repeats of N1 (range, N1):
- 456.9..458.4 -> -0.04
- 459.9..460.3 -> -0.04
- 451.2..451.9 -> -0.10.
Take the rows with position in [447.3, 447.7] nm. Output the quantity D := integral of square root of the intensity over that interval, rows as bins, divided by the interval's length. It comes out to 2.80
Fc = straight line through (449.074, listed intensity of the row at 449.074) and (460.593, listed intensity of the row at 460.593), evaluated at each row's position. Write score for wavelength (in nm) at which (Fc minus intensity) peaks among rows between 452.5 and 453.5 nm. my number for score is 453.438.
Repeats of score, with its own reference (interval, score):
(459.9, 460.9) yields 460.381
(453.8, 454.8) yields 454.692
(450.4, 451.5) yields 451.146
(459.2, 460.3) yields 460.169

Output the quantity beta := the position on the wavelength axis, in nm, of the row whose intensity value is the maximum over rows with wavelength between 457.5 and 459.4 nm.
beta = 459.322 nm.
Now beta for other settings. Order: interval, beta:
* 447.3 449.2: 448.660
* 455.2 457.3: 456.370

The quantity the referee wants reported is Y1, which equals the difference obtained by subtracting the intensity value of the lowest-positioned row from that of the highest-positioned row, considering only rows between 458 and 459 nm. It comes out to 1.0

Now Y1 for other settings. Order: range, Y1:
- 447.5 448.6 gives -0.5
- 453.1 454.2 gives 1.6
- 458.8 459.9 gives 0.1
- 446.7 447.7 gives -0.2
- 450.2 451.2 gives 0.3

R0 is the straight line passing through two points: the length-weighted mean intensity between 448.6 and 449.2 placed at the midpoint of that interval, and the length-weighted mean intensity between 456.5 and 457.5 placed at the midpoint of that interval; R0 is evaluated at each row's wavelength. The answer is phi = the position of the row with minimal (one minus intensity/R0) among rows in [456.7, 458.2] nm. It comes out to 456.791 nm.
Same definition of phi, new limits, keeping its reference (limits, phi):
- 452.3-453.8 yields 452.395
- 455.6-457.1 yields 456.370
